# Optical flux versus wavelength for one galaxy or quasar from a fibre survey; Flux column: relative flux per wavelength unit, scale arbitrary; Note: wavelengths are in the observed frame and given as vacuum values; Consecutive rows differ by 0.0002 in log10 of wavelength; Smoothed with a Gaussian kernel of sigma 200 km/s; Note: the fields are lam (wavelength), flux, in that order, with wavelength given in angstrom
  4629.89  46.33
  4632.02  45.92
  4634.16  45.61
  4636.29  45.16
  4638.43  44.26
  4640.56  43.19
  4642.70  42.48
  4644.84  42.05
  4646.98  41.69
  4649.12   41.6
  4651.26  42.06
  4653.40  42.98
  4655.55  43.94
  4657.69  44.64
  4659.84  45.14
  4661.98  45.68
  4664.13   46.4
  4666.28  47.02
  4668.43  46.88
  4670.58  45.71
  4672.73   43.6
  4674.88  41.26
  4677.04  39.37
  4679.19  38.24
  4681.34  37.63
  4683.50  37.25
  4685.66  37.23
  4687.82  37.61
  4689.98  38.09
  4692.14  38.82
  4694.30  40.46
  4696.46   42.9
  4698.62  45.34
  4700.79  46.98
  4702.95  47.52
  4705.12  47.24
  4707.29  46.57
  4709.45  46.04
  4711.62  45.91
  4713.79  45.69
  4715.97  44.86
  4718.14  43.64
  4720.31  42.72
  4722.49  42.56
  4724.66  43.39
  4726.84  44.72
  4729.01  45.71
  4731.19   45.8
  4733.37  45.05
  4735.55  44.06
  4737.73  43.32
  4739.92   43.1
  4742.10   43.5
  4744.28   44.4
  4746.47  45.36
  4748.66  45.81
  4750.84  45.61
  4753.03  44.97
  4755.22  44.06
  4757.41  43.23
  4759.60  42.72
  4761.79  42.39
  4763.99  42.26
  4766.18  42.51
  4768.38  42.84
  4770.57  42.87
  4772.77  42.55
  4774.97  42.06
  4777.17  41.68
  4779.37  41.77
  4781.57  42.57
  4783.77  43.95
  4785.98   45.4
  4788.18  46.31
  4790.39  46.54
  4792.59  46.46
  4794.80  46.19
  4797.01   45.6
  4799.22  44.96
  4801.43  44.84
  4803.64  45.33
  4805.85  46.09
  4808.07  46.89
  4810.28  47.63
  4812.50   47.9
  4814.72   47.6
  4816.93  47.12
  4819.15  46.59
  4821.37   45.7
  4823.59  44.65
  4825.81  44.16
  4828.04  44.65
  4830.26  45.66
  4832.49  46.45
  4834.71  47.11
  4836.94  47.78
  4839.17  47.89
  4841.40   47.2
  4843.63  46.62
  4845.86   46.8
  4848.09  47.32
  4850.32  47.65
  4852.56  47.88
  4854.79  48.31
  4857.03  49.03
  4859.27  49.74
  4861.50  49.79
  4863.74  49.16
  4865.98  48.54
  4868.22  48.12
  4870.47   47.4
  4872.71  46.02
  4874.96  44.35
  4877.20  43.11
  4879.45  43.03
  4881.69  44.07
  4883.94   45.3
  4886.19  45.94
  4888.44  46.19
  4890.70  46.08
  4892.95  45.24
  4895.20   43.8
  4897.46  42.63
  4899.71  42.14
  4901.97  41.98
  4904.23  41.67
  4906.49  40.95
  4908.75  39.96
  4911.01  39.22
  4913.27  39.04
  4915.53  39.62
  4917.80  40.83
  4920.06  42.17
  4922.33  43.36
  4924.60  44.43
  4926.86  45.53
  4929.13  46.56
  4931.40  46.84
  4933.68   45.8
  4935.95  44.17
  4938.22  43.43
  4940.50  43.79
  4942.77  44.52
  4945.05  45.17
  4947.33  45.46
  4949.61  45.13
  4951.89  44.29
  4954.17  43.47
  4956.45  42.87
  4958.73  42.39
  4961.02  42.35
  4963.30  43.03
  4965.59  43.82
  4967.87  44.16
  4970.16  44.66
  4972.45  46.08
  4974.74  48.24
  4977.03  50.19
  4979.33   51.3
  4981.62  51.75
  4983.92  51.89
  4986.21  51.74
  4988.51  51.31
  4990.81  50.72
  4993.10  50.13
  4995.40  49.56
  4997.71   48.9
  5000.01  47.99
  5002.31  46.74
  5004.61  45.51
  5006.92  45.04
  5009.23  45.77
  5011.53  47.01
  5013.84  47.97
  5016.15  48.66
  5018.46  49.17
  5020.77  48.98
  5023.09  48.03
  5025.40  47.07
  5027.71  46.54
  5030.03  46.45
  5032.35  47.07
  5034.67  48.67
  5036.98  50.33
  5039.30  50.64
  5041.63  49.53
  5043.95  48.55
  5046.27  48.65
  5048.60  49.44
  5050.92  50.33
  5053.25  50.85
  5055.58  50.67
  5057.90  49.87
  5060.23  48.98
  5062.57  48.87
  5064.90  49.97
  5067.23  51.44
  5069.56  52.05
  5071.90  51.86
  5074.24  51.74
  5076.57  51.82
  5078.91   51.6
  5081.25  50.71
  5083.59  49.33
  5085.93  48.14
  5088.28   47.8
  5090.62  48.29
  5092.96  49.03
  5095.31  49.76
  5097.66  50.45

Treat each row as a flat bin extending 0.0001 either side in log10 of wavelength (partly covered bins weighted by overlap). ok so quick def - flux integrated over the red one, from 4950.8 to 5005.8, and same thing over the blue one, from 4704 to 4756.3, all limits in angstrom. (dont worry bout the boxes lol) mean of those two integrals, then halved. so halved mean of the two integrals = 1234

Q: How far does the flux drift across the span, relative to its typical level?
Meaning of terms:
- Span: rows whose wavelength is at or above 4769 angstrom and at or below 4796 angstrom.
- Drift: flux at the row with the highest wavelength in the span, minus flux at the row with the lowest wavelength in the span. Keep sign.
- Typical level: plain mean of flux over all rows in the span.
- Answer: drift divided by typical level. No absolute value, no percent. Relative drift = 0.08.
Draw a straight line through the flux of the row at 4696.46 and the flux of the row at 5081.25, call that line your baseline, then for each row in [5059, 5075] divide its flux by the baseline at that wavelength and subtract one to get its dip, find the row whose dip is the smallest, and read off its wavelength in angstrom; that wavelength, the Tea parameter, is 5062.57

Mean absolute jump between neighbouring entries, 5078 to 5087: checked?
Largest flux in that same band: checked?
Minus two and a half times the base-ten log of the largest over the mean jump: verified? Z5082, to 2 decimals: -4.13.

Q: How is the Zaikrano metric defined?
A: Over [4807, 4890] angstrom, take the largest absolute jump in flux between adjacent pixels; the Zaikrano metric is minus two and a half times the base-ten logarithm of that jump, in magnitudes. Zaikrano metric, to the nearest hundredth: -0.56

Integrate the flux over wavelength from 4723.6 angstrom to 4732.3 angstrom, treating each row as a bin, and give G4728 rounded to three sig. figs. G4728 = 391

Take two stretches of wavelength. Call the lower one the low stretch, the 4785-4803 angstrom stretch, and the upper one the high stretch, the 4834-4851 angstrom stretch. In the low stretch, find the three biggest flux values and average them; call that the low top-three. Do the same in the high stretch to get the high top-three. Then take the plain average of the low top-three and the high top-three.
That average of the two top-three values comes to 47.1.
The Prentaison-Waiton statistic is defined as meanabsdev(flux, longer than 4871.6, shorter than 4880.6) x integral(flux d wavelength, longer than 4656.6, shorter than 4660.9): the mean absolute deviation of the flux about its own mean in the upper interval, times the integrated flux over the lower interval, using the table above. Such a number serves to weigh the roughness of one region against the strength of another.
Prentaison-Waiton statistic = 204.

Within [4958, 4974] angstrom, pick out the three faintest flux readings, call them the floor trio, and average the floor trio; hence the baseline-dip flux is 42.6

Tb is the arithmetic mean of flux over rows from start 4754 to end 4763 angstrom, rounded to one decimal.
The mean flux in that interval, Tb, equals 43.1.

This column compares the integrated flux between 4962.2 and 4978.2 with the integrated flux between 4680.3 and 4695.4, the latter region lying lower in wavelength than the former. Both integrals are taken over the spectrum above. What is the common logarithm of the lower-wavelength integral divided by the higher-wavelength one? -0.10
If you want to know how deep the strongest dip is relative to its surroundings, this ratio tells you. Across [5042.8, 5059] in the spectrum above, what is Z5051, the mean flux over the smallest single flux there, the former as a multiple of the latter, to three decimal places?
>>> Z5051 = 1.025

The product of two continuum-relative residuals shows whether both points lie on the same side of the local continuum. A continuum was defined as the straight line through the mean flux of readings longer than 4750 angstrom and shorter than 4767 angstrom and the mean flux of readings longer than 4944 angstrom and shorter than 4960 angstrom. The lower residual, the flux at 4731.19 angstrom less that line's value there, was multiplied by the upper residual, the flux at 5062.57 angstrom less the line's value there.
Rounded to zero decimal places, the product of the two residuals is 11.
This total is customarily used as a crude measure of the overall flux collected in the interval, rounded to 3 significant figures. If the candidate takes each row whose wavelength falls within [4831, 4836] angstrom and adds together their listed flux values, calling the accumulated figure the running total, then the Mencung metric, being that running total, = 93.6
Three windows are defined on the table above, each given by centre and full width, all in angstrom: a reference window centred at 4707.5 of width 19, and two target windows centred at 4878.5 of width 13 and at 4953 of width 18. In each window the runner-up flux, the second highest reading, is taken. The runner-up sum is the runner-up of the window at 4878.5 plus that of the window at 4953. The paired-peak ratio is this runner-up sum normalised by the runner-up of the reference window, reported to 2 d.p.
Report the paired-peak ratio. 1.92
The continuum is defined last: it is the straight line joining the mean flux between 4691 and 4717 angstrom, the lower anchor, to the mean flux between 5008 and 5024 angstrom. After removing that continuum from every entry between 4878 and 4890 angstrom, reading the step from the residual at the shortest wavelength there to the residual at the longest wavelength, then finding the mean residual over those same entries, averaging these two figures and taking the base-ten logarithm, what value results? -0.17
